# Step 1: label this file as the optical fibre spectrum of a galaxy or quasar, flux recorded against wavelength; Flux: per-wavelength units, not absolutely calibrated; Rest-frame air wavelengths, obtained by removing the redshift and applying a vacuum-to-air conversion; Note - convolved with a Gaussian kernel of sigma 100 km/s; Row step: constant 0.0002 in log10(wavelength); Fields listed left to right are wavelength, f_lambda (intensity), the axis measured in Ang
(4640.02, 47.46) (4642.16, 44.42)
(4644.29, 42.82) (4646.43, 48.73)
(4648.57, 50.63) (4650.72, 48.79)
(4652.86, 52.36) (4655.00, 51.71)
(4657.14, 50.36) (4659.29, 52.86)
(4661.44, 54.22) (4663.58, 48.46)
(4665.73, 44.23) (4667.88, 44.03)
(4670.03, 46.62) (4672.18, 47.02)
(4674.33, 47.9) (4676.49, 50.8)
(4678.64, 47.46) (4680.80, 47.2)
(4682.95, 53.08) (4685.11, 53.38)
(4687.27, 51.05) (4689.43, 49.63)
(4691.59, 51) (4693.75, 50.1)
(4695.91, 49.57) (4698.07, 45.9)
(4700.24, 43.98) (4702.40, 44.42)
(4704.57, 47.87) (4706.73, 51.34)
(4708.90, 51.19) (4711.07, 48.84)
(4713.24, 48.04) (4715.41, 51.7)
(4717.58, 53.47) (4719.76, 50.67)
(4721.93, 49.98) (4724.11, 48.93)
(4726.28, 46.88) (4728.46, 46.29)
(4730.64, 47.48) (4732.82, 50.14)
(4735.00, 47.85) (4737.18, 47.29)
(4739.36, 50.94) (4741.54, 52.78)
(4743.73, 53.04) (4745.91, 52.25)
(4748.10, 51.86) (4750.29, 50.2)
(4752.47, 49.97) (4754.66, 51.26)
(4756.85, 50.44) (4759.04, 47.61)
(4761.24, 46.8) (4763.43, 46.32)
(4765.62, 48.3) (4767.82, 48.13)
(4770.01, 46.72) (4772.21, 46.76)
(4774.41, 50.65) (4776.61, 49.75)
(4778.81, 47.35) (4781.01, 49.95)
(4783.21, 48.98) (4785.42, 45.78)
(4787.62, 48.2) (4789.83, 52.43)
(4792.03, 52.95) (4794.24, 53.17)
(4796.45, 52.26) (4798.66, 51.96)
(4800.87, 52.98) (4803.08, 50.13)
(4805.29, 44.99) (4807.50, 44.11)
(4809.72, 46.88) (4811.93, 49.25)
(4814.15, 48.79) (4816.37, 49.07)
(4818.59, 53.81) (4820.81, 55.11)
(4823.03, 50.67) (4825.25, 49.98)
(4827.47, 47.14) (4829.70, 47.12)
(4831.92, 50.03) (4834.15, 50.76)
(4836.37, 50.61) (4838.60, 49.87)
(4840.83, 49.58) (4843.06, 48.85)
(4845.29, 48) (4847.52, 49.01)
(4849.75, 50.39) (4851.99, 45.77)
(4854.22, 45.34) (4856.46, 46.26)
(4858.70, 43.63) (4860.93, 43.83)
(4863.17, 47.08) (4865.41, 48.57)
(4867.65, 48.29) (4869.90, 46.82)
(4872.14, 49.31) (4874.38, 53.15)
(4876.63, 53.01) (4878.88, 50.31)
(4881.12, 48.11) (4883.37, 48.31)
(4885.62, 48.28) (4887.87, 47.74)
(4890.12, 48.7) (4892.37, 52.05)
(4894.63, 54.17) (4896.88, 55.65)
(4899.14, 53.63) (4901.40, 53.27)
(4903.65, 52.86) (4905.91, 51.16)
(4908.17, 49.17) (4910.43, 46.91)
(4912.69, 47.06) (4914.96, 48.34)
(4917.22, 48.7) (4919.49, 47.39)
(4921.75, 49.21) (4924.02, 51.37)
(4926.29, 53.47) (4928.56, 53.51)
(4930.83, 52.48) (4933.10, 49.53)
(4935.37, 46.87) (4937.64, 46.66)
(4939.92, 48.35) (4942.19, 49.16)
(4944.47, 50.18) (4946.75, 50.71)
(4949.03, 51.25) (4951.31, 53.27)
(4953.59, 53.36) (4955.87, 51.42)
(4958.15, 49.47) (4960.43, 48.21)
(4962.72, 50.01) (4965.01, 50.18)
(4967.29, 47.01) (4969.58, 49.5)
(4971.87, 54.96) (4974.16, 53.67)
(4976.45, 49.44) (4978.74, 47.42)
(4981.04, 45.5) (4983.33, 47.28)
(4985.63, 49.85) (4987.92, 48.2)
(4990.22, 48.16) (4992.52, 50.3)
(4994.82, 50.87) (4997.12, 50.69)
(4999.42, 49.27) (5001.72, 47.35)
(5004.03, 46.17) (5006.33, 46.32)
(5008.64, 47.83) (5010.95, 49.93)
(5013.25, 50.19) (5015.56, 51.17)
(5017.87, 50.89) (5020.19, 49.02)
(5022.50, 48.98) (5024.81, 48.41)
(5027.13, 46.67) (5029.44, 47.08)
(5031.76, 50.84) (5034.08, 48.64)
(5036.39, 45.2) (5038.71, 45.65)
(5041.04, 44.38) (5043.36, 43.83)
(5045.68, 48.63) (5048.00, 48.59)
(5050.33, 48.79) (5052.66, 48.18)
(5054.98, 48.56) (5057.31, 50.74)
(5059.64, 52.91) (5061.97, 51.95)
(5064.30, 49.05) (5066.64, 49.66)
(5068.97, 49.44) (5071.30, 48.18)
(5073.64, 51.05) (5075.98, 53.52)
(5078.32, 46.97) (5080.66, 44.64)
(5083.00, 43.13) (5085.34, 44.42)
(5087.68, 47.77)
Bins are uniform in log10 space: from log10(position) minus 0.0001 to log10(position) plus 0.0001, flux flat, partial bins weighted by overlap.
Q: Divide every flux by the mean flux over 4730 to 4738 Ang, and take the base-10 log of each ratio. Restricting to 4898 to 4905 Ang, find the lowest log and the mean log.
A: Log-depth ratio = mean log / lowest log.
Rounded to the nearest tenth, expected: 1.1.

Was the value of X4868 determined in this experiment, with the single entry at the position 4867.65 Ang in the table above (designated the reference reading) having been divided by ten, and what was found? 4.83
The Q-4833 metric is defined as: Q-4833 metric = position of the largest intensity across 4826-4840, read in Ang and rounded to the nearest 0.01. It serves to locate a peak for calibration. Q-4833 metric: 4834.15 Ang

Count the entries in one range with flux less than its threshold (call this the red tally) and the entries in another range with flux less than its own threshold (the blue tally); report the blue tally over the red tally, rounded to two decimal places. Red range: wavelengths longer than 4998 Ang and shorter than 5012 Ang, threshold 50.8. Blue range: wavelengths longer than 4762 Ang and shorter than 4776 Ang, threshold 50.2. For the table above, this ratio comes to 0.83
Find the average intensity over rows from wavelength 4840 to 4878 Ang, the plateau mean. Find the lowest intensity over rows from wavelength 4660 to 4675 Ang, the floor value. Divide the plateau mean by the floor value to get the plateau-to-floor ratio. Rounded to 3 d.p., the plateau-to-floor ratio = 1.091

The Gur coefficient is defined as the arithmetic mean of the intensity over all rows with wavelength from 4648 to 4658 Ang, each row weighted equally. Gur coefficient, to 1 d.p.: 50.8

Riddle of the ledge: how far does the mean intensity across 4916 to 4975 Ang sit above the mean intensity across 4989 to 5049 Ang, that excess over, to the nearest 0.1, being 2.1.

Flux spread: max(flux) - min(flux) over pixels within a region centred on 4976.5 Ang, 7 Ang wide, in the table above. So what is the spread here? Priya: 6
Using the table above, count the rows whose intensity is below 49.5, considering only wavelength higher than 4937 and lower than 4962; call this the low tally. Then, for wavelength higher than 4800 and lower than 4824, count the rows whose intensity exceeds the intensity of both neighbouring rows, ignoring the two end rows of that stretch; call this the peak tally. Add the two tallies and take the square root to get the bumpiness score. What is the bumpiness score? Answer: 2.65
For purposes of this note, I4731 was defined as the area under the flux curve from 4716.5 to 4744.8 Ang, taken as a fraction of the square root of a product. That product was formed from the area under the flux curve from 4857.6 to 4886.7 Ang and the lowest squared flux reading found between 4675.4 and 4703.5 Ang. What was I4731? 0.85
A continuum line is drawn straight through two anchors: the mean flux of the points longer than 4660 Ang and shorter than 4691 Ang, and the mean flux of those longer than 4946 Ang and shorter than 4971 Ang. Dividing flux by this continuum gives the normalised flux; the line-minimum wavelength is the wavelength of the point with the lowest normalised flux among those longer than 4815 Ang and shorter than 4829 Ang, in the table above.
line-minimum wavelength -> 4827.47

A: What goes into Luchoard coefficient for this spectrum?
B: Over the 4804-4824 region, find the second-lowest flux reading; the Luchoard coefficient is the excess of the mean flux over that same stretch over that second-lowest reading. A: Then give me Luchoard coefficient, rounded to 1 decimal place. 4.2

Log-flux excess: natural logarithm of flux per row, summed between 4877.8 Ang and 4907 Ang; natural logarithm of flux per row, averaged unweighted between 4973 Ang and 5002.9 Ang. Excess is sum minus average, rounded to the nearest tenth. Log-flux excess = 47.2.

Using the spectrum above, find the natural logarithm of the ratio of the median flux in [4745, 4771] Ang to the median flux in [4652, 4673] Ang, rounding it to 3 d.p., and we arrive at -0.006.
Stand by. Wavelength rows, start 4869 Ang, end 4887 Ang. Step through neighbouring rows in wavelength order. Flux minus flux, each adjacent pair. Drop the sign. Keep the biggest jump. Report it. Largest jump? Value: 3.8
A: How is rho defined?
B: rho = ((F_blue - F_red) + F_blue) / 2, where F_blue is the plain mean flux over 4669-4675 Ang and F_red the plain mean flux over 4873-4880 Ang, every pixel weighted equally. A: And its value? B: 21.1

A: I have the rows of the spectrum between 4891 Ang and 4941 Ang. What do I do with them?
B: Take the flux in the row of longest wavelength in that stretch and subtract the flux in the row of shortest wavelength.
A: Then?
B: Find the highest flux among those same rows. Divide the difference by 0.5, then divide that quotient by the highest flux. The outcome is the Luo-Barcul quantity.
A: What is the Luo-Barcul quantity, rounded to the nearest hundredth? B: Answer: -0.13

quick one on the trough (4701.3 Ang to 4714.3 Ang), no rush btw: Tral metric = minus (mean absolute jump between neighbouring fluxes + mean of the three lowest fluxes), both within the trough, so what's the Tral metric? -48.8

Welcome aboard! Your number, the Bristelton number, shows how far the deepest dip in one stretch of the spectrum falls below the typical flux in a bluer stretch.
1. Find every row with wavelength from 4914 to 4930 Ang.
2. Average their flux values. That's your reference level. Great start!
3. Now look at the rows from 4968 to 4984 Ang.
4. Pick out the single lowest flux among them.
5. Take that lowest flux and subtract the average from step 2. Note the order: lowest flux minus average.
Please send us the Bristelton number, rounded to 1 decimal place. -4.8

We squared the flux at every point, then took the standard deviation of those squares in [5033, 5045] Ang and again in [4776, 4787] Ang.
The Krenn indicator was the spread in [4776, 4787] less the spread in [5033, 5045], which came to -4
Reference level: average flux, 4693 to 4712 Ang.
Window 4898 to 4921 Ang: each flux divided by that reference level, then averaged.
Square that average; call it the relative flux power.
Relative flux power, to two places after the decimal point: 1.07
